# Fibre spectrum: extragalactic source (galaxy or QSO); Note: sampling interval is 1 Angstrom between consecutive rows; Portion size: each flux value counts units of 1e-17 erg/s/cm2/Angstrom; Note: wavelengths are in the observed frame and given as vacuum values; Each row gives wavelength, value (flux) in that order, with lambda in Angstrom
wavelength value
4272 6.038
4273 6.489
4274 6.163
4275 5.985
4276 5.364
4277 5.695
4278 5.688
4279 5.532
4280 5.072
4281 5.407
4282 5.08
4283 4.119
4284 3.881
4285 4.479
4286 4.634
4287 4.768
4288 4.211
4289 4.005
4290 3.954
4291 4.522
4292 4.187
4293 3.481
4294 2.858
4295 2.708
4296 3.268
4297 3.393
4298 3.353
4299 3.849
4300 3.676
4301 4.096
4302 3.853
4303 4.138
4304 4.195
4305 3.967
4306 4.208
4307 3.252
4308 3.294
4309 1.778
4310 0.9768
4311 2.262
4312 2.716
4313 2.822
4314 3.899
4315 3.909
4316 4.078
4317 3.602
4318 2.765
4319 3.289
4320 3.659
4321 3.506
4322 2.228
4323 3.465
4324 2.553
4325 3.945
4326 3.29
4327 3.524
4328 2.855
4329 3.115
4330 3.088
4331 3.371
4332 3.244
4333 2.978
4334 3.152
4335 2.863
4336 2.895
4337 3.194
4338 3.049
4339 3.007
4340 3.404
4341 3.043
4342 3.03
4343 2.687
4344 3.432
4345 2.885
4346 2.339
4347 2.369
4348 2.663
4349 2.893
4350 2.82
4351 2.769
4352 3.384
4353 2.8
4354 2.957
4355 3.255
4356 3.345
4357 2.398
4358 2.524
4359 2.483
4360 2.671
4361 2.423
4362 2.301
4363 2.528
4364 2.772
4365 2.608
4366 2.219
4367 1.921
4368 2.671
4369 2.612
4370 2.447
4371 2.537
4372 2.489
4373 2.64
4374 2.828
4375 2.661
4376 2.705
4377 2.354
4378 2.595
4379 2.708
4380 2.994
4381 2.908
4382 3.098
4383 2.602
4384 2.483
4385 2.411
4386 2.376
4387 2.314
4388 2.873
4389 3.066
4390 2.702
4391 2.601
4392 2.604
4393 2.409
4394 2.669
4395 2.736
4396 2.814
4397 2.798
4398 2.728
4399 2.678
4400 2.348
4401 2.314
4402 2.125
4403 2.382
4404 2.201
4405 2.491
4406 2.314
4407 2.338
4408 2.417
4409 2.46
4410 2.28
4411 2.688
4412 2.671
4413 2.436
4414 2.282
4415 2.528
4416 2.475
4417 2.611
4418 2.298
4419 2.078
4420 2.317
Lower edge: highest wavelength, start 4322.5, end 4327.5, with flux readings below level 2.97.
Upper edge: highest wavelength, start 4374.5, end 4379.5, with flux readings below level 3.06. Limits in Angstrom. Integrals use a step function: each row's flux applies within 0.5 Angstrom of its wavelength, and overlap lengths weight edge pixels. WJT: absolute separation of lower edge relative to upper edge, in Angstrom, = 55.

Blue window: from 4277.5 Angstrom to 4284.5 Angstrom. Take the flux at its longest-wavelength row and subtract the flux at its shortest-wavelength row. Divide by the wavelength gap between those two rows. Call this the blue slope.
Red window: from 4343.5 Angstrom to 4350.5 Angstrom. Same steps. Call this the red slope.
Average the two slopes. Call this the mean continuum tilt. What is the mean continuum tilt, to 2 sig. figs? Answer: -0.20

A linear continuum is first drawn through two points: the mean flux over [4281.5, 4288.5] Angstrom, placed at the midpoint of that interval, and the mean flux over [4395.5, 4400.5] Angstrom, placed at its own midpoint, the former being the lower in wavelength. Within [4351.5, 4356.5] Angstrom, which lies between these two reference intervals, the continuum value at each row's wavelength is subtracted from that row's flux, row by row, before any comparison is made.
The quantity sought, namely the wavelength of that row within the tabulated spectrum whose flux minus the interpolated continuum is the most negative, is 4353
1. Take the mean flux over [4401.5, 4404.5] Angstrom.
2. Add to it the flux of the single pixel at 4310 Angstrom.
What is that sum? 3.2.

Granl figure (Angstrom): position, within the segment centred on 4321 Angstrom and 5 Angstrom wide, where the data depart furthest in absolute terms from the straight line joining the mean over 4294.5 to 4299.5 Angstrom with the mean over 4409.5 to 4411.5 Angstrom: 4322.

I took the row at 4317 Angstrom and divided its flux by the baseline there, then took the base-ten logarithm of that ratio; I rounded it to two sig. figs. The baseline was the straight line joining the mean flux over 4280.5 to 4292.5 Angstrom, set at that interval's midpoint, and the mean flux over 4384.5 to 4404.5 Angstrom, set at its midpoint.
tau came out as -0.035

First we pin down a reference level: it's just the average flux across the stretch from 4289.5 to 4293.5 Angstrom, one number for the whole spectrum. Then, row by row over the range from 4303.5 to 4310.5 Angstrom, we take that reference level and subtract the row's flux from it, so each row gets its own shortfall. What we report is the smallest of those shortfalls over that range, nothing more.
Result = -0.2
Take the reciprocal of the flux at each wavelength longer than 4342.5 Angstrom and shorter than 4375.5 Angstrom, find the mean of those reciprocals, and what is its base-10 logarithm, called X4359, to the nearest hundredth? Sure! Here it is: -0.42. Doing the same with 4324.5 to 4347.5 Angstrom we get -0.48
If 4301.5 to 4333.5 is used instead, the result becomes -0.47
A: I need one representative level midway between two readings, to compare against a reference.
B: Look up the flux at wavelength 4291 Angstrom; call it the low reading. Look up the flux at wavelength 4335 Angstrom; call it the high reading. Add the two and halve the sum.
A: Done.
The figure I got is 3.69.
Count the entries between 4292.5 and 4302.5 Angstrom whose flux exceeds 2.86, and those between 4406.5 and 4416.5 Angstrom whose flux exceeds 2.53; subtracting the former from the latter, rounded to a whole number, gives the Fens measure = -6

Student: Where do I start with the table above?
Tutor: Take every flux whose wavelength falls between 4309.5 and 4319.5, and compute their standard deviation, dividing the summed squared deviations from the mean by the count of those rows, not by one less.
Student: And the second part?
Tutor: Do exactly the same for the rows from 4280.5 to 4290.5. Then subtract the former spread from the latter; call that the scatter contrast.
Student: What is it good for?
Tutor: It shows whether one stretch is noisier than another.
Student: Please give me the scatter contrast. -0.4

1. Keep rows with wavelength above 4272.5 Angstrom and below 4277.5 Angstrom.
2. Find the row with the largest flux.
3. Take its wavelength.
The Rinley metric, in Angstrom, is 4273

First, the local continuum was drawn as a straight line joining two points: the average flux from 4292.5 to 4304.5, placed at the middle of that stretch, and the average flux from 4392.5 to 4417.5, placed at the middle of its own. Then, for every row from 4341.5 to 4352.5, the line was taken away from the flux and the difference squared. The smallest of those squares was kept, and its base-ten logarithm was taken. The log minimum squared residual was -2.0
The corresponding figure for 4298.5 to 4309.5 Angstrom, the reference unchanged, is -1.8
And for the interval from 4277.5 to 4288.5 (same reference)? -1.6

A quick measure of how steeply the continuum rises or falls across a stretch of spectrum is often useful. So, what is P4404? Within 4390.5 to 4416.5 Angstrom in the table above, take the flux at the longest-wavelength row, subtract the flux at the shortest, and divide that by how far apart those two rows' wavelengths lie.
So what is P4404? -0.005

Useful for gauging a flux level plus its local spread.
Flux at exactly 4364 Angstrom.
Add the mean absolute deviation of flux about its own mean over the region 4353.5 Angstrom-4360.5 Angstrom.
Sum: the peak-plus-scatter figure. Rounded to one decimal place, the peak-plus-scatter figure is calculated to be 3.1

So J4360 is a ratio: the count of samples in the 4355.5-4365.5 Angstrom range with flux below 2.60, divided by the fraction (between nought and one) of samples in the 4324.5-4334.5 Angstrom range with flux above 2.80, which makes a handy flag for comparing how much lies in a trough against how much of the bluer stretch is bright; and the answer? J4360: 6.0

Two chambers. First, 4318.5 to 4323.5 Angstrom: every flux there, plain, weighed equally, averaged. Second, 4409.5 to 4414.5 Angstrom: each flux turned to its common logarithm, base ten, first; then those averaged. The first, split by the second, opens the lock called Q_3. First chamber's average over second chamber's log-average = 8.2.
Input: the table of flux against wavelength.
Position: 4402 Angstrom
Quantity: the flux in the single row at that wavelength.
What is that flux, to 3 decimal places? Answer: 2.125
